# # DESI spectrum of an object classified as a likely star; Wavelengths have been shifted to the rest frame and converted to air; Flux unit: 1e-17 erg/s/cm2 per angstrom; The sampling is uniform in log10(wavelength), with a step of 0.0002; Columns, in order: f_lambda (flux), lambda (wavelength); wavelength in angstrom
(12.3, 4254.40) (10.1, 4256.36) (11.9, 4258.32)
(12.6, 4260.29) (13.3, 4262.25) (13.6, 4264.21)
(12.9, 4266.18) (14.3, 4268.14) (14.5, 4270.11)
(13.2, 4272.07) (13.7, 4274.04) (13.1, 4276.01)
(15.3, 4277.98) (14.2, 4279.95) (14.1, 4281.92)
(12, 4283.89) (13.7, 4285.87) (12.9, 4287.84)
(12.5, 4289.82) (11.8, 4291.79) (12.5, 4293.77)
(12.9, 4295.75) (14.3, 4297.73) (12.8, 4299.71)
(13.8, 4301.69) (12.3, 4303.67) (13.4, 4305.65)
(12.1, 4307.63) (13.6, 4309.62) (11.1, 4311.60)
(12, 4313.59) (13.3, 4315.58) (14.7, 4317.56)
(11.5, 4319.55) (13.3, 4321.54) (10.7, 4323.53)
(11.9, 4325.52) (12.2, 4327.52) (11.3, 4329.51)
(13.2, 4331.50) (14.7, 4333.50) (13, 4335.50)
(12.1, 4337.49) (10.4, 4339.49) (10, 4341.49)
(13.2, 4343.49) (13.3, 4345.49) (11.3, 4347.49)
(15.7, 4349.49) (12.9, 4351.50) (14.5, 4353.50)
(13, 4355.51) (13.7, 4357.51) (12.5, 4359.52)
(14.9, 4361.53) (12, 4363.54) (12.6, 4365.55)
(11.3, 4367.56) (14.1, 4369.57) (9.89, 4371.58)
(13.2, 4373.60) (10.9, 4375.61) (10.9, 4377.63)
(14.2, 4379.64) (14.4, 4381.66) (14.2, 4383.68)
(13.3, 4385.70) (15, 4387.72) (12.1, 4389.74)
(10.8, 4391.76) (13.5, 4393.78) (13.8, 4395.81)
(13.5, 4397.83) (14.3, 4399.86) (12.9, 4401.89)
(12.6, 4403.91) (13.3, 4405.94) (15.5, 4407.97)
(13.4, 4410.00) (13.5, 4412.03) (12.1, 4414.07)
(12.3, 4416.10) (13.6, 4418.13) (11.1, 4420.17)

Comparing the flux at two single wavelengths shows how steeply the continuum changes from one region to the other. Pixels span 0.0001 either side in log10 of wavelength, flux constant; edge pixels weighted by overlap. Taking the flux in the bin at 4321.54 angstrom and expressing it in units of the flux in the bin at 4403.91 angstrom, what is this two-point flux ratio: 1.06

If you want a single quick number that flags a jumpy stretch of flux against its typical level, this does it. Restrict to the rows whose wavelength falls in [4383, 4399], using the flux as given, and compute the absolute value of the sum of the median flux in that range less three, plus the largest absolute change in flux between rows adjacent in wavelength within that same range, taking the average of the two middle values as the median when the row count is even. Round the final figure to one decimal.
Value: 13.4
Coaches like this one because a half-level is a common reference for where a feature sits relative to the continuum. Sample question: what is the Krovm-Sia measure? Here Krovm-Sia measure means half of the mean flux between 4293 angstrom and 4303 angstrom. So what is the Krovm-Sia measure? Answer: 6.6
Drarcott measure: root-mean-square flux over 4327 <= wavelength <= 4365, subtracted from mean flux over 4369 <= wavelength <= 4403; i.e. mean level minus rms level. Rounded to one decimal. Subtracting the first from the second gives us 0.1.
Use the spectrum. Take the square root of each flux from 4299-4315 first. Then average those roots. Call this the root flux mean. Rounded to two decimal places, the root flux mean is 3.55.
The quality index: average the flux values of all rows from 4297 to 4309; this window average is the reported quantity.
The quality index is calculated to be 13.1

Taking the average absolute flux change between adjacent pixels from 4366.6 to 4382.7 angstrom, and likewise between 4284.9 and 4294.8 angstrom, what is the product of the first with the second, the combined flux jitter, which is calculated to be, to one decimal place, 1.5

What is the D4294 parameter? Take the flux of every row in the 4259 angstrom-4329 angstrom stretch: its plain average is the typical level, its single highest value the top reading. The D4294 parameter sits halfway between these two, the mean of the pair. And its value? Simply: 14.2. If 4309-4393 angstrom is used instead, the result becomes 14.2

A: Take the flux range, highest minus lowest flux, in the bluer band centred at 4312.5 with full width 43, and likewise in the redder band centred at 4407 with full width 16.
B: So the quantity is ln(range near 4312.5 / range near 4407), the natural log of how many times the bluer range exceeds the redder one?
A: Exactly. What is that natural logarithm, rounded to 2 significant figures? 0.16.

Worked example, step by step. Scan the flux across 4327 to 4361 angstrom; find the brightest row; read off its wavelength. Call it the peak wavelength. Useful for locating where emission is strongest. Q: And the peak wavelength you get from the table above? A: 4349.49 angstrom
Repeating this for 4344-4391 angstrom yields 4349.49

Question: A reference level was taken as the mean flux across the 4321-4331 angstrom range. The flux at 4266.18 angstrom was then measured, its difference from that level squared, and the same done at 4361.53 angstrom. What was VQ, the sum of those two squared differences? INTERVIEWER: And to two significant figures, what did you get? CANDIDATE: 10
